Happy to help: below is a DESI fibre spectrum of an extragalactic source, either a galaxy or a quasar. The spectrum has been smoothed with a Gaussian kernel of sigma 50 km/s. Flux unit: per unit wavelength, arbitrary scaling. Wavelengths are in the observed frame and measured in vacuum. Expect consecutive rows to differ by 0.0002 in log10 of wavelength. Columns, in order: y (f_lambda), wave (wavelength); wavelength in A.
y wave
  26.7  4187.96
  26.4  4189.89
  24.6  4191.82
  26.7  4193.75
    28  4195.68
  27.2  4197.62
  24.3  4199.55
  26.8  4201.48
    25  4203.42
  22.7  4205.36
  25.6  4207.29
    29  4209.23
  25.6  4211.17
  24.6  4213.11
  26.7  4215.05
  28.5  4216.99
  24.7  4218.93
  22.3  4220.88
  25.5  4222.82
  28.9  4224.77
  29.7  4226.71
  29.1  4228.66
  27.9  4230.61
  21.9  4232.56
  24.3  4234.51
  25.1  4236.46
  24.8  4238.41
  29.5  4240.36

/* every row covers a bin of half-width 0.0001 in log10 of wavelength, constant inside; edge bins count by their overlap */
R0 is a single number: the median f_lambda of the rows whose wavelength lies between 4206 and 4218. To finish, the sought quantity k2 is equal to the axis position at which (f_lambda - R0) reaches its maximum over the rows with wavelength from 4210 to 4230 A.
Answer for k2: 4226.71 A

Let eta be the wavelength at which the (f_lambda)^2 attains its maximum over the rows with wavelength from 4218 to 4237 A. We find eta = 4226.71 A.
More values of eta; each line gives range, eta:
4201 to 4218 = 4209.23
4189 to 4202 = 4195.68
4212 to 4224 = 4216.99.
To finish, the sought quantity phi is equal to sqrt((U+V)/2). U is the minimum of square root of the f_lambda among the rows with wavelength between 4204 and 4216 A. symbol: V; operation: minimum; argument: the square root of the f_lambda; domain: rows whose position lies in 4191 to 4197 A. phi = 2.21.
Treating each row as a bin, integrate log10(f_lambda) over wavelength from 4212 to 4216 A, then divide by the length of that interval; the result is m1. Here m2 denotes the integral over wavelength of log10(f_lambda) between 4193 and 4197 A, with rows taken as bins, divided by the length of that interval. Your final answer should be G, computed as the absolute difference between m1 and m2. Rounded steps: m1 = 1.41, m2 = 1.44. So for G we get 0.026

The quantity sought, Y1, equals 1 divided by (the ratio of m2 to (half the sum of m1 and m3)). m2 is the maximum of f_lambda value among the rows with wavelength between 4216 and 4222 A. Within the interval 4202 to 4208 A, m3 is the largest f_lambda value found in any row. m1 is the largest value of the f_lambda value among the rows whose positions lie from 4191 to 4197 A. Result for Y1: 0.94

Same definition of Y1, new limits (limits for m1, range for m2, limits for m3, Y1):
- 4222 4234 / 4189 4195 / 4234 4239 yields 1.03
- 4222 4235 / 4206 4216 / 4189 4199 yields 0.99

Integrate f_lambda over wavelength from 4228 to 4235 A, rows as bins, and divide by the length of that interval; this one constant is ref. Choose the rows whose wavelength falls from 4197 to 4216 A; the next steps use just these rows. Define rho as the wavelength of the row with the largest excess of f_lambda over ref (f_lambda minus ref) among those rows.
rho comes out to 4209.23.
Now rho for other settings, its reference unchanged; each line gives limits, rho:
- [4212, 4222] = 4216.99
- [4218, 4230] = 4226.71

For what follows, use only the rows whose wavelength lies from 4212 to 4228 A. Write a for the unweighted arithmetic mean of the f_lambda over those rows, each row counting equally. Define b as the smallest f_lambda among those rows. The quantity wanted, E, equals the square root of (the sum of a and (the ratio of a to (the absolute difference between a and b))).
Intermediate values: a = 26.4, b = 22.3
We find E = 5.73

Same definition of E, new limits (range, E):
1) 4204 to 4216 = 5.85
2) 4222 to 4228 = 6.25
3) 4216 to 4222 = 5.83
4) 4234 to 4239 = 9.04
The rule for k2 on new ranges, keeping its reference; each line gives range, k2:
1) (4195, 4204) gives 4195.68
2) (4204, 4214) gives 4209.23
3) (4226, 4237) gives 4226.71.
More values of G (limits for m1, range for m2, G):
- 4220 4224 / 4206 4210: 0.047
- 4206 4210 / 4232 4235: 0.067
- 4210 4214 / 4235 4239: 0.006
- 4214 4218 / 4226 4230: 0.023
